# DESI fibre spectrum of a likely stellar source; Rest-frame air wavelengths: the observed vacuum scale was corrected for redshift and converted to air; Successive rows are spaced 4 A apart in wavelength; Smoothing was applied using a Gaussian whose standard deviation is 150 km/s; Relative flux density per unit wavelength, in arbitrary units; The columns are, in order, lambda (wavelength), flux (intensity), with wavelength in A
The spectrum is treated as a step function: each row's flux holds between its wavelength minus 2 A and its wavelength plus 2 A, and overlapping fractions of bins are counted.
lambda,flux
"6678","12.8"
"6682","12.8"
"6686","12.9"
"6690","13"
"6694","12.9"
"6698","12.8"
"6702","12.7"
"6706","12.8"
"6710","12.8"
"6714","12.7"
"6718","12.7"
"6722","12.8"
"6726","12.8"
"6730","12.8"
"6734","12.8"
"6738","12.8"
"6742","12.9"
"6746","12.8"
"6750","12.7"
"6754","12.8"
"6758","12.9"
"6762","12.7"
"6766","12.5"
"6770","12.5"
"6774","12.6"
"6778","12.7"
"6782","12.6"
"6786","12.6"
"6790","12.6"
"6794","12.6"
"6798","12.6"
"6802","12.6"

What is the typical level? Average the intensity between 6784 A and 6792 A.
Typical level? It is 12.6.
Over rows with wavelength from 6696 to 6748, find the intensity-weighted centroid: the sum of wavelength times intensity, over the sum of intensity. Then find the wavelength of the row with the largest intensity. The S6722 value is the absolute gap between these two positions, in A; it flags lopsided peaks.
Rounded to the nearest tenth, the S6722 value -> 20.0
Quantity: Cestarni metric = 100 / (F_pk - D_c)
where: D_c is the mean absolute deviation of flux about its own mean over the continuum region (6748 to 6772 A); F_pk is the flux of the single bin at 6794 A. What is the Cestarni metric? 8.01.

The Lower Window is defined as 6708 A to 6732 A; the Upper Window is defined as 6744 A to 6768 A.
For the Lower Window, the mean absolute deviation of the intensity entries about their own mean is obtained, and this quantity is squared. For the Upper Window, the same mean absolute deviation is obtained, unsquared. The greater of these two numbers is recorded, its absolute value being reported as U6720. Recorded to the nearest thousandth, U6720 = 0.100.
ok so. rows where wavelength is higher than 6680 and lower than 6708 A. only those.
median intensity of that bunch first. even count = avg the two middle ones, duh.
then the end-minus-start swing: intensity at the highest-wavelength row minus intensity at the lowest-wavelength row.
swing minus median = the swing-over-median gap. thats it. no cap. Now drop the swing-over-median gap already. -12.8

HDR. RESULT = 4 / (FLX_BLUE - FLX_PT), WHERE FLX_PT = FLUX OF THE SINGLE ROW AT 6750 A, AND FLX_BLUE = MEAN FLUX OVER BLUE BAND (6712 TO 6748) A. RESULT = 45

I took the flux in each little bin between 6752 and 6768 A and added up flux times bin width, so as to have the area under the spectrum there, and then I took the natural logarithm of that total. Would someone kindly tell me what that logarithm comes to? 5.32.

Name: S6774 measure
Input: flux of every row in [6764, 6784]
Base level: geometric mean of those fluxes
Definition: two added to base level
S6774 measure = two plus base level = 14.6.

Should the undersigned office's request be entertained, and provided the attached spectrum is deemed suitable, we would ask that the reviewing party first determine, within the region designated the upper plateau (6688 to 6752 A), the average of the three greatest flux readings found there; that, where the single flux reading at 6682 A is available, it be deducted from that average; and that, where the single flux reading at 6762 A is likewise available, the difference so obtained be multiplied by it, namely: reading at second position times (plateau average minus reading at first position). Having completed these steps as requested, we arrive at 1.69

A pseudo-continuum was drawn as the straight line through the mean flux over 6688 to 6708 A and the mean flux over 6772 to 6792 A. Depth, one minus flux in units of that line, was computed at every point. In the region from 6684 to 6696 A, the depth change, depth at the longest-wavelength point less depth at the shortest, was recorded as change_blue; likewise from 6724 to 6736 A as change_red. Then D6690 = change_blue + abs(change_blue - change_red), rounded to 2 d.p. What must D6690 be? 0.00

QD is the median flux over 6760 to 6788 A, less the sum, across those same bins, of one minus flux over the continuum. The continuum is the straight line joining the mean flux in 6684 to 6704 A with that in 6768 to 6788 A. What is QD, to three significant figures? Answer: 12.6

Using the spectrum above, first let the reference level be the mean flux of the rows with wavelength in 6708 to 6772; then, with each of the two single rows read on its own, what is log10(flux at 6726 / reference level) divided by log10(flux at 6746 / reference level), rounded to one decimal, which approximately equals 1.0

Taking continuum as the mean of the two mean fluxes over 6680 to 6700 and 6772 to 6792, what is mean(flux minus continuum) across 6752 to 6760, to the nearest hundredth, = 0.10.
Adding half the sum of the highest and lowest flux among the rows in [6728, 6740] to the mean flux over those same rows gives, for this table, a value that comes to 25.6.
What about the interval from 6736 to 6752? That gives 25.6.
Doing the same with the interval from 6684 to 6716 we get 25.7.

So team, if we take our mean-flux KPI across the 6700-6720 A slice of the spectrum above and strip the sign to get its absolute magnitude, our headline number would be 12.74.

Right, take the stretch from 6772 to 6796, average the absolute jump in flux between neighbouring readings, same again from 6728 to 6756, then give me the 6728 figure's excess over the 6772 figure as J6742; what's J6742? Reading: 0.03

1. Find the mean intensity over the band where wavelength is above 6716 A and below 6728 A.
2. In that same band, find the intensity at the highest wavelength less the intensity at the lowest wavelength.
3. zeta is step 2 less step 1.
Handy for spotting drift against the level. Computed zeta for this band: -12.7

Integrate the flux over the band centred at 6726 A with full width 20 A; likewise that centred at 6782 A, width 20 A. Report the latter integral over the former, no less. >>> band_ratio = 0.99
